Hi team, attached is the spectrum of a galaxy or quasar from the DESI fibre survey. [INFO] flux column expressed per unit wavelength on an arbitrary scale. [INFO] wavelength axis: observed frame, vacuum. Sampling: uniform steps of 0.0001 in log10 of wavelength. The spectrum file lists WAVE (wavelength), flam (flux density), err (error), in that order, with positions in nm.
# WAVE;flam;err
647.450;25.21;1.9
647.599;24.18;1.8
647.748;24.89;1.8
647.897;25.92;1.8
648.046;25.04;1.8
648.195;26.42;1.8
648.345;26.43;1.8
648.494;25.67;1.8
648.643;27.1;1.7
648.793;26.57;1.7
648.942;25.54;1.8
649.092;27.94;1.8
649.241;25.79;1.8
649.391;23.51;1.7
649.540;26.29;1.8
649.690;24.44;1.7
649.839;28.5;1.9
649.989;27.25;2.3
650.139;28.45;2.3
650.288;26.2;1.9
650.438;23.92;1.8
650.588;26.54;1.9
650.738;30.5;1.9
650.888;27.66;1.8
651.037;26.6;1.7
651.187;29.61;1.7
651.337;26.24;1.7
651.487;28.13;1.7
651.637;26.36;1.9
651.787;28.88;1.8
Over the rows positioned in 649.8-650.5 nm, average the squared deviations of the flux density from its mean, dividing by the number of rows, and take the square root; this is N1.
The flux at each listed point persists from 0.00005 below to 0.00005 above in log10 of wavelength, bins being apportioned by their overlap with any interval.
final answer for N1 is 1.7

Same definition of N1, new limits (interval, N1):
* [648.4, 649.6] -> 1.2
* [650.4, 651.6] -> 1.9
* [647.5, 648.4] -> 0.8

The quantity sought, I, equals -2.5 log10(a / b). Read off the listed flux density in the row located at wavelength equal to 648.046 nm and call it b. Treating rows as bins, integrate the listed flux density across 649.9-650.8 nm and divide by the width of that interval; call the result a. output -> -0.09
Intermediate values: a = 27.1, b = 25.04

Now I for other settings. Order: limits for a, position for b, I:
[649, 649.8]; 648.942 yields -0.01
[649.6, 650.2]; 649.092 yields 0.03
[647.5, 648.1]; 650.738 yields 0.21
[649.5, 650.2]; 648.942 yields -0.06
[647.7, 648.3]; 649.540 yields 0.03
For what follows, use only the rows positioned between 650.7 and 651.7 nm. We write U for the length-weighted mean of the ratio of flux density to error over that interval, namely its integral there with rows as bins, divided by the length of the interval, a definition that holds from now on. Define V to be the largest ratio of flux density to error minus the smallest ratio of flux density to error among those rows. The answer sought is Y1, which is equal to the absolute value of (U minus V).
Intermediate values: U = 15.8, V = 3.5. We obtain 12.2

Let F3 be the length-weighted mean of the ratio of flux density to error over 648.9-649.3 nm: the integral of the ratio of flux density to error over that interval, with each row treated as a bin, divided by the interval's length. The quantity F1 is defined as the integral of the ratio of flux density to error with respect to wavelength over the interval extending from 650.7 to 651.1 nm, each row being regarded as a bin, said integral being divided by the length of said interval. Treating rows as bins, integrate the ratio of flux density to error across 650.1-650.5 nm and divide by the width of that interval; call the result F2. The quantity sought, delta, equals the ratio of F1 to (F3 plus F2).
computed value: 0.56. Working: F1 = 15.7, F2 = 13.2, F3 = 14.7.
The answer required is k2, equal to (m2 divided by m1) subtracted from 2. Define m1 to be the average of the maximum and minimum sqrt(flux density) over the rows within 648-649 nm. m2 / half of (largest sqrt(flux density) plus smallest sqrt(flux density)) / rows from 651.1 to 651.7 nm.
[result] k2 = 0.97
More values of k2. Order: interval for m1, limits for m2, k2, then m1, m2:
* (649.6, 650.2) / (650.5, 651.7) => 0.96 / 5.14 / 5.323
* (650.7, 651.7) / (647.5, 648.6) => 1.06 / 5.32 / 5.029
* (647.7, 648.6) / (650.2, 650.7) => 1.01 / 5.06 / 5.021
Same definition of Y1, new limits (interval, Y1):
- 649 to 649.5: 12.9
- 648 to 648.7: 12.7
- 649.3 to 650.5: 10.5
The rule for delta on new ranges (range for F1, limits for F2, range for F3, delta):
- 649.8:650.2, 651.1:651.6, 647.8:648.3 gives 0.42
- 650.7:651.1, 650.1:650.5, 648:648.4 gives 0.57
